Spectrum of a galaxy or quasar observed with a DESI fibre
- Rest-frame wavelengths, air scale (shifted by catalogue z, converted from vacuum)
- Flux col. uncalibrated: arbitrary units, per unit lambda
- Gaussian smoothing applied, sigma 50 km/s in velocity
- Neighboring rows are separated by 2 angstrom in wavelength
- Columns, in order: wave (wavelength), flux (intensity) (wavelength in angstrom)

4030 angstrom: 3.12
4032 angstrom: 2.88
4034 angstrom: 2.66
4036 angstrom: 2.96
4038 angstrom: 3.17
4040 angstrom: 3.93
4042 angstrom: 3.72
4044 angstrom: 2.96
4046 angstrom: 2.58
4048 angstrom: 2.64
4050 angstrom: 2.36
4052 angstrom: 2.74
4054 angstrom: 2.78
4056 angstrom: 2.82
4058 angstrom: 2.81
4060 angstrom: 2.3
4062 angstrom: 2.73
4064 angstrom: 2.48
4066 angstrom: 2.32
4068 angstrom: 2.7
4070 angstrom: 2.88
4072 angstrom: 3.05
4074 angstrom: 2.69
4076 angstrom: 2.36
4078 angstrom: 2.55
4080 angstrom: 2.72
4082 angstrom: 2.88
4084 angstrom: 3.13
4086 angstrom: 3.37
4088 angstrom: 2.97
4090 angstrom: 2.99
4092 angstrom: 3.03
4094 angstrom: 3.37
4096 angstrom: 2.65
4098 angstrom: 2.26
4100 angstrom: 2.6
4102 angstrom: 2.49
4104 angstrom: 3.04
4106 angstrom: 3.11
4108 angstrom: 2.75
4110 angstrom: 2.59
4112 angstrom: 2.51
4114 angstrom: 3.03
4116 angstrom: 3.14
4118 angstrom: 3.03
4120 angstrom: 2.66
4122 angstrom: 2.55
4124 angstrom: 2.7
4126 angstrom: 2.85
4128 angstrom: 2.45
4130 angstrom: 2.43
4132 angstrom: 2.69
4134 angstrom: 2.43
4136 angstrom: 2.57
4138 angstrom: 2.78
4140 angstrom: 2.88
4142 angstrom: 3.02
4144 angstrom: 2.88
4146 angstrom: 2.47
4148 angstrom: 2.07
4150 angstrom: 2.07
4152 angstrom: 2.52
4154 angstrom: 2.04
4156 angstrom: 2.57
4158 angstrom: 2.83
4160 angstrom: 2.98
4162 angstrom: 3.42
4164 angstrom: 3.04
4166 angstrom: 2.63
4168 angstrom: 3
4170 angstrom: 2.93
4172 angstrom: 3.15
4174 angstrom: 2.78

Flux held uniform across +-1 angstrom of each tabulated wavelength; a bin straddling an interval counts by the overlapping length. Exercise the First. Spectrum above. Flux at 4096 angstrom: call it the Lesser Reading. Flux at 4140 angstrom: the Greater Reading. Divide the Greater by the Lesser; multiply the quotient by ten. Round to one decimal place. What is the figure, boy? 10.9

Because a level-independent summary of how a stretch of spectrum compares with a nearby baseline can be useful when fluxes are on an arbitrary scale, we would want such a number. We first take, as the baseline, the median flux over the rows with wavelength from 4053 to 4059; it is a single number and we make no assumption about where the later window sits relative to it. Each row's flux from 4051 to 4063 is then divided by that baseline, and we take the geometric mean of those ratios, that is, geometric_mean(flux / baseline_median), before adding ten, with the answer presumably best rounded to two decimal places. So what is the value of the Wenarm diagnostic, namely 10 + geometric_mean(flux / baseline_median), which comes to 10.96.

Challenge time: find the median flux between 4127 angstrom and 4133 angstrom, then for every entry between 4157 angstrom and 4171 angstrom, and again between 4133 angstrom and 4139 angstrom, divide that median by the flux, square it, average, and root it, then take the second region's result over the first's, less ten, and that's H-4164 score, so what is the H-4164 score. -8.86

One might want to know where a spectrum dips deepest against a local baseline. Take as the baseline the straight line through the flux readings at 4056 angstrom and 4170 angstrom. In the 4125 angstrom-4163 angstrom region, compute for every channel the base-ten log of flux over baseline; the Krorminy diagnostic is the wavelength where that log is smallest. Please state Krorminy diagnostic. 4154 angstrom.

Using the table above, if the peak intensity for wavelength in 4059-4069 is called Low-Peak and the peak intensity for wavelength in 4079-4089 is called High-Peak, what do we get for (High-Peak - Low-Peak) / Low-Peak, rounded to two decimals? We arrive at 0.23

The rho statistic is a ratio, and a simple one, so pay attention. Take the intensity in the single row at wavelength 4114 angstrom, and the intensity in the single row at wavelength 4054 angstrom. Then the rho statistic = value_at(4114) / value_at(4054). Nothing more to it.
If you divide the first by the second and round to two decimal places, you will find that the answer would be 1.09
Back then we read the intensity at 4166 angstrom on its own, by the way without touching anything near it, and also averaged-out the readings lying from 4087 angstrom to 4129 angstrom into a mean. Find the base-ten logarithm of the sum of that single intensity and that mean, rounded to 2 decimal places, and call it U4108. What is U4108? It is 0.73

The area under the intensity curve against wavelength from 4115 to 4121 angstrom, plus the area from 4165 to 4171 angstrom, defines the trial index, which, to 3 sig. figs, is 34.8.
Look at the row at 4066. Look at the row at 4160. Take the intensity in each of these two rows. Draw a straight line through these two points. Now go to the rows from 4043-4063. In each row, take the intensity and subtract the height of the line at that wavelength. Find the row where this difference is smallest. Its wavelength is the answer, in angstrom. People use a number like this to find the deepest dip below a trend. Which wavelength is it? 4060 angstrom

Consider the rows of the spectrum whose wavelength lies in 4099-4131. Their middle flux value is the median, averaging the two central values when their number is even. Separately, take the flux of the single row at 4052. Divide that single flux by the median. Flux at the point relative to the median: 1.02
